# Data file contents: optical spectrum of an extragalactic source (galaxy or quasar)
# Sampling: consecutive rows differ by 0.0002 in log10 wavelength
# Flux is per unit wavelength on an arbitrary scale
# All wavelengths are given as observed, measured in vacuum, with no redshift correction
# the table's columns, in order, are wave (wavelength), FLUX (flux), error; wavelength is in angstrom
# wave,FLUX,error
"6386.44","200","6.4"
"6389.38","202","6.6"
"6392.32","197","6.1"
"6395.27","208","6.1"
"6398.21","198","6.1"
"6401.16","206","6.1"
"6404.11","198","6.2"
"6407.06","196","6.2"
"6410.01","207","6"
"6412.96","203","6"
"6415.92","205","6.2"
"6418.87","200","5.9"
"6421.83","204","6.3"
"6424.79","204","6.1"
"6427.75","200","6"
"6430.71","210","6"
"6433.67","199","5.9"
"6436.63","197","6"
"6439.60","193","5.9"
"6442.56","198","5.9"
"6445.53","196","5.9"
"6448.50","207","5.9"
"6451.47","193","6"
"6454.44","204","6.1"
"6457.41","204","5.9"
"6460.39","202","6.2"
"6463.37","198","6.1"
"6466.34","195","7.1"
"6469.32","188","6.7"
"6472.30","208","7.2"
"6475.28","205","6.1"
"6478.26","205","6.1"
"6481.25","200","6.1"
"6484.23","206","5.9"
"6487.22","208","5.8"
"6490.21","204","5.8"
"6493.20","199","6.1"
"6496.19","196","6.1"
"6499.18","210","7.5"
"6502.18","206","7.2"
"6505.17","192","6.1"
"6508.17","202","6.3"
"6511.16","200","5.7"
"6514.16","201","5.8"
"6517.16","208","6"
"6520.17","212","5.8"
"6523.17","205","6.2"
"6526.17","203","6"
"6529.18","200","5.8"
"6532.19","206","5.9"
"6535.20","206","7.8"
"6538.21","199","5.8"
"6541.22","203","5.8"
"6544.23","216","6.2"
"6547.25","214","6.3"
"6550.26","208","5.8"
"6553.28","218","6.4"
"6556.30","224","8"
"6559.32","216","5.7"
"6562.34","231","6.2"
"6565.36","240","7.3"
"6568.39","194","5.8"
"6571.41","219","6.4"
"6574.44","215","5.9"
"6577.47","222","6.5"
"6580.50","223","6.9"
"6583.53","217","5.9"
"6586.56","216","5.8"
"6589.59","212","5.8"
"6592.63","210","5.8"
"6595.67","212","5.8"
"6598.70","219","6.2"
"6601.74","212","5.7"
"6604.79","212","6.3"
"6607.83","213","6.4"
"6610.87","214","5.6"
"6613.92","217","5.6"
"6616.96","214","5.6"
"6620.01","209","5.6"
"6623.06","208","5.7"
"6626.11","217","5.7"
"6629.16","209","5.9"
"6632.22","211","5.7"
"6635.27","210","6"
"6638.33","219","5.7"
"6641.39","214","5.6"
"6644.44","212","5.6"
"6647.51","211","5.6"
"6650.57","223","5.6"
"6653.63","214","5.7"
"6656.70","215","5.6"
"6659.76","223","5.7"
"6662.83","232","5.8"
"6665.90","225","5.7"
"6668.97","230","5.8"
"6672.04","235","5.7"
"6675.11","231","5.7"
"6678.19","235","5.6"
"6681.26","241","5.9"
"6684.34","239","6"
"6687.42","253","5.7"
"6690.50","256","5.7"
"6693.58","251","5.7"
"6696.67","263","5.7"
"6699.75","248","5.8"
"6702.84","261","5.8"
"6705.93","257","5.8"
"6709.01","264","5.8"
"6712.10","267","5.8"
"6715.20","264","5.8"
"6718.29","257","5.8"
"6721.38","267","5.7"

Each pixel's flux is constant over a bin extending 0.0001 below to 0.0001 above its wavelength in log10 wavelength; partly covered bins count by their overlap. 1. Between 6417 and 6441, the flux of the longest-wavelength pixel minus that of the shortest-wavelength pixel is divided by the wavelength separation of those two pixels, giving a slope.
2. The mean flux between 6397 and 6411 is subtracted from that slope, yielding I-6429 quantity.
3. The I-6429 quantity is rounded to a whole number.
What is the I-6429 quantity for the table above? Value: -201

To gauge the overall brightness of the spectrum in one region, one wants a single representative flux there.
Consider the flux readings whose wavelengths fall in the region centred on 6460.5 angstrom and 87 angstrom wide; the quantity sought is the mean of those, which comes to 201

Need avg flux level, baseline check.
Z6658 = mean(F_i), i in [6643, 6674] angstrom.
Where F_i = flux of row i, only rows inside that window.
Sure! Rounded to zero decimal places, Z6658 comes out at 222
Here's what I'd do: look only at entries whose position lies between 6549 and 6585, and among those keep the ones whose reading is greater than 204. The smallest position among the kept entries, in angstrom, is 6550.26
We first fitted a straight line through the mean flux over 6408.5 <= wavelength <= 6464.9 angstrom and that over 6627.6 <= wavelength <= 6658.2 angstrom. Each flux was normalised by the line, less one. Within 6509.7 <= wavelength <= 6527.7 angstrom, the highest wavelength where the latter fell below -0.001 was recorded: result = 6526.17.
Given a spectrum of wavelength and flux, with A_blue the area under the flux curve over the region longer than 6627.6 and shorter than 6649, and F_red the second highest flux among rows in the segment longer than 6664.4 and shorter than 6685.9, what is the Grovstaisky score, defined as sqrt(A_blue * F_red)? 1042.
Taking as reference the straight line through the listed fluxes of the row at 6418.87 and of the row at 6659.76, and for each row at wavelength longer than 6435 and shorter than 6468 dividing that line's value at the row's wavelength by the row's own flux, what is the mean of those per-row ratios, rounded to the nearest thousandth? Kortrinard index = 1.022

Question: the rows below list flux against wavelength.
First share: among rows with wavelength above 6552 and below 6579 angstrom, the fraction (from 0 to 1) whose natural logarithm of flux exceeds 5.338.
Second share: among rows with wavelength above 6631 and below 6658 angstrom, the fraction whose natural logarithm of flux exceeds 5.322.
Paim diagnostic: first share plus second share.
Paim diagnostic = 1.9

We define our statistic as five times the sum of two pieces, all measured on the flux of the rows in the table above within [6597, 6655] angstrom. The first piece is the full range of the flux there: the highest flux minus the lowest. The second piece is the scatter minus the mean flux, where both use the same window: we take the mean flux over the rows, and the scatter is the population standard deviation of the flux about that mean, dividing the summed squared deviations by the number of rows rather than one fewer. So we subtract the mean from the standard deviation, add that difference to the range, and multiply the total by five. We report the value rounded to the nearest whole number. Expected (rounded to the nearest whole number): -974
